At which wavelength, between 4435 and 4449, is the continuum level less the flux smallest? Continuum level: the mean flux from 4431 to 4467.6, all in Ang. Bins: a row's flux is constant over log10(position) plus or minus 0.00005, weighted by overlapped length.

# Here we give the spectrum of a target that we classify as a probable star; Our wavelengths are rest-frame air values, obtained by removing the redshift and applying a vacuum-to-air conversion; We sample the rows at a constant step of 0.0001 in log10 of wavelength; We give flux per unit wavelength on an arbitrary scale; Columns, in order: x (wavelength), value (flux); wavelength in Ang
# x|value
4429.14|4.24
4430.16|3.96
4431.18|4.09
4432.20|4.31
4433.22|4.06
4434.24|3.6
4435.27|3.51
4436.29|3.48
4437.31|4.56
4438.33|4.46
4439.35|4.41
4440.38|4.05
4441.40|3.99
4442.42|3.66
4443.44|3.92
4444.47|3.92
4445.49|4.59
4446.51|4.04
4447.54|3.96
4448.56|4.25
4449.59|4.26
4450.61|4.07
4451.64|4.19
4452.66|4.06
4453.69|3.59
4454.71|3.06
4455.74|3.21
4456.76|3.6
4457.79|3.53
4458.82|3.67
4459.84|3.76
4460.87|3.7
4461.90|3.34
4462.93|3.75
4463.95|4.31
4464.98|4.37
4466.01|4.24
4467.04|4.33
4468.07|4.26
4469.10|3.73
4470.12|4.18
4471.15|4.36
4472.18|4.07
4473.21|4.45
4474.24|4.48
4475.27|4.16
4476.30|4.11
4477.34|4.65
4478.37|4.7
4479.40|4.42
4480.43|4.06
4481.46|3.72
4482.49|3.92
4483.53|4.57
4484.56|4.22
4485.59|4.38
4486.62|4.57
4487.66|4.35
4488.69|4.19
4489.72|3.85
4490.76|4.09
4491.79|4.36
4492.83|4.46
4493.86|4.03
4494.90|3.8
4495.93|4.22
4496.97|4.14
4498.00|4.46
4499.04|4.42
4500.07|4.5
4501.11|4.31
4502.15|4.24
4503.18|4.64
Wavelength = 4445.49 Ang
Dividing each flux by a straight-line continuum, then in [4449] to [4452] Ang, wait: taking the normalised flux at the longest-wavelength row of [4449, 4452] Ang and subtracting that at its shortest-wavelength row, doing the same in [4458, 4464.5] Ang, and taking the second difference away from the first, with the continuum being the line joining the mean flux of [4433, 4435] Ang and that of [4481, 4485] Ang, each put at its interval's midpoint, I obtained -0.17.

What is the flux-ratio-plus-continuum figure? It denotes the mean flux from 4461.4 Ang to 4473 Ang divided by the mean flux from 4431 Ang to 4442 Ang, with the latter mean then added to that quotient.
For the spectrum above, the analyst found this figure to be 5.06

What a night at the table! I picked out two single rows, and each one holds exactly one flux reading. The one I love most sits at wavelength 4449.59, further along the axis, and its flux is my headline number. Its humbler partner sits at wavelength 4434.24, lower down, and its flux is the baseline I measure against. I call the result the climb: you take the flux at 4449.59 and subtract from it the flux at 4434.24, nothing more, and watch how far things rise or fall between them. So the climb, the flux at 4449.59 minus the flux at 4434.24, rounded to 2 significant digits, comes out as 0.66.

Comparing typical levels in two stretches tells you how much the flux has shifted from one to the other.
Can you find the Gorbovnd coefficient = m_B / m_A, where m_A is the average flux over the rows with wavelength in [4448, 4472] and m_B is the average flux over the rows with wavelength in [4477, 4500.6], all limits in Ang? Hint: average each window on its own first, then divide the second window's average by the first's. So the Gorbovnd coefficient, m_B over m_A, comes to 1.09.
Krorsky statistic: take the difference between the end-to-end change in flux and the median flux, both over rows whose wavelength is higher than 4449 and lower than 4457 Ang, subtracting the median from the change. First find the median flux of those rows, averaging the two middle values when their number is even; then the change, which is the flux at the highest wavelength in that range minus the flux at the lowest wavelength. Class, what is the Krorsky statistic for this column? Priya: -4.49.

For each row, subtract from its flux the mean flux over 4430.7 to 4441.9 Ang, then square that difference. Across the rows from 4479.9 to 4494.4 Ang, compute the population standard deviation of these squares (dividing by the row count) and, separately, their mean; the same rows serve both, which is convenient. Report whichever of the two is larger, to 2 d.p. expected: 0.09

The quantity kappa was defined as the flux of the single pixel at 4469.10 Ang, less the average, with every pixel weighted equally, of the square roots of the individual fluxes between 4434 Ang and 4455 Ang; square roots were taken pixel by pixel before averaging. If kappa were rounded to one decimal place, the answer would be 1.7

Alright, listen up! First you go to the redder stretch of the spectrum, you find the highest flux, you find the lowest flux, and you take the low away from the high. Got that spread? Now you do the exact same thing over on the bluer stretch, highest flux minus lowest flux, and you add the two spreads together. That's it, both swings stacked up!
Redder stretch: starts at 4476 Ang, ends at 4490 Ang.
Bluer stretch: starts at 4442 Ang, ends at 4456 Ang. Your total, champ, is 2.51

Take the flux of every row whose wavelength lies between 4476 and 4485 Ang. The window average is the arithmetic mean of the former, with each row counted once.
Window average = 4.26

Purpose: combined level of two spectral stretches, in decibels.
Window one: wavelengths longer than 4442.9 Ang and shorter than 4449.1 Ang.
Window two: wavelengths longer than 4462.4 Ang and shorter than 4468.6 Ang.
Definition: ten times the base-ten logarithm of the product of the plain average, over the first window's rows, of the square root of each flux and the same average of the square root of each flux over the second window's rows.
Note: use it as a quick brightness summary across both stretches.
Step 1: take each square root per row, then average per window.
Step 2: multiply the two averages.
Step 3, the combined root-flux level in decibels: 6.2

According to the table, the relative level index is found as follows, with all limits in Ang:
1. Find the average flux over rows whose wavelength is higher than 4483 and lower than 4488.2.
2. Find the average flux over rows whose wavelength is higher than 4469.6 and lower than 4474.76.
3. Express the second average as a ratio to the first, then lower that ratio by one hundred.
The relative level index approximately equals -99.0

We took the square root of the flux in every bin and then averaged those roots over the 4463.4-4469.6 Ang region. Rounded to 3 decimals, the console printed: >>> 2.050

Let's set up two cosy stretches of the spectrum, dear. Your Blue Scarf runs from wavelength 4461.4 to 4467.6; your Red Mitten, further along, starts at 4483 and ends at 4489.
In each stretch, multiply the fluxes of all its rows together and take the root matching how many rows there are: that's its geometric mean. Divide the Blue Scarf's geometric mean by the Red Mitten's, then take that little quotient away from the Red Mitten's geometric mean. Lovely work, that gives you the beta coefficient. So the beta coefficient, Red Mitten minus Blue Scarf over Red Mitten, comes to 3.46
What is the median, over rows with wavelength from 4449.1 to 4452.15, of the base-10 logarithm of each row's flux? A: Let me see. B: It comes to 0.622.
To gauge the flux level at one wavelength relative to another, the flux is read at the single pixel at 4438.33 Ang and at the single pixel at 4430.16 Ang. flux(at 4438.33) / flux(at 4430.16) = 1.13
